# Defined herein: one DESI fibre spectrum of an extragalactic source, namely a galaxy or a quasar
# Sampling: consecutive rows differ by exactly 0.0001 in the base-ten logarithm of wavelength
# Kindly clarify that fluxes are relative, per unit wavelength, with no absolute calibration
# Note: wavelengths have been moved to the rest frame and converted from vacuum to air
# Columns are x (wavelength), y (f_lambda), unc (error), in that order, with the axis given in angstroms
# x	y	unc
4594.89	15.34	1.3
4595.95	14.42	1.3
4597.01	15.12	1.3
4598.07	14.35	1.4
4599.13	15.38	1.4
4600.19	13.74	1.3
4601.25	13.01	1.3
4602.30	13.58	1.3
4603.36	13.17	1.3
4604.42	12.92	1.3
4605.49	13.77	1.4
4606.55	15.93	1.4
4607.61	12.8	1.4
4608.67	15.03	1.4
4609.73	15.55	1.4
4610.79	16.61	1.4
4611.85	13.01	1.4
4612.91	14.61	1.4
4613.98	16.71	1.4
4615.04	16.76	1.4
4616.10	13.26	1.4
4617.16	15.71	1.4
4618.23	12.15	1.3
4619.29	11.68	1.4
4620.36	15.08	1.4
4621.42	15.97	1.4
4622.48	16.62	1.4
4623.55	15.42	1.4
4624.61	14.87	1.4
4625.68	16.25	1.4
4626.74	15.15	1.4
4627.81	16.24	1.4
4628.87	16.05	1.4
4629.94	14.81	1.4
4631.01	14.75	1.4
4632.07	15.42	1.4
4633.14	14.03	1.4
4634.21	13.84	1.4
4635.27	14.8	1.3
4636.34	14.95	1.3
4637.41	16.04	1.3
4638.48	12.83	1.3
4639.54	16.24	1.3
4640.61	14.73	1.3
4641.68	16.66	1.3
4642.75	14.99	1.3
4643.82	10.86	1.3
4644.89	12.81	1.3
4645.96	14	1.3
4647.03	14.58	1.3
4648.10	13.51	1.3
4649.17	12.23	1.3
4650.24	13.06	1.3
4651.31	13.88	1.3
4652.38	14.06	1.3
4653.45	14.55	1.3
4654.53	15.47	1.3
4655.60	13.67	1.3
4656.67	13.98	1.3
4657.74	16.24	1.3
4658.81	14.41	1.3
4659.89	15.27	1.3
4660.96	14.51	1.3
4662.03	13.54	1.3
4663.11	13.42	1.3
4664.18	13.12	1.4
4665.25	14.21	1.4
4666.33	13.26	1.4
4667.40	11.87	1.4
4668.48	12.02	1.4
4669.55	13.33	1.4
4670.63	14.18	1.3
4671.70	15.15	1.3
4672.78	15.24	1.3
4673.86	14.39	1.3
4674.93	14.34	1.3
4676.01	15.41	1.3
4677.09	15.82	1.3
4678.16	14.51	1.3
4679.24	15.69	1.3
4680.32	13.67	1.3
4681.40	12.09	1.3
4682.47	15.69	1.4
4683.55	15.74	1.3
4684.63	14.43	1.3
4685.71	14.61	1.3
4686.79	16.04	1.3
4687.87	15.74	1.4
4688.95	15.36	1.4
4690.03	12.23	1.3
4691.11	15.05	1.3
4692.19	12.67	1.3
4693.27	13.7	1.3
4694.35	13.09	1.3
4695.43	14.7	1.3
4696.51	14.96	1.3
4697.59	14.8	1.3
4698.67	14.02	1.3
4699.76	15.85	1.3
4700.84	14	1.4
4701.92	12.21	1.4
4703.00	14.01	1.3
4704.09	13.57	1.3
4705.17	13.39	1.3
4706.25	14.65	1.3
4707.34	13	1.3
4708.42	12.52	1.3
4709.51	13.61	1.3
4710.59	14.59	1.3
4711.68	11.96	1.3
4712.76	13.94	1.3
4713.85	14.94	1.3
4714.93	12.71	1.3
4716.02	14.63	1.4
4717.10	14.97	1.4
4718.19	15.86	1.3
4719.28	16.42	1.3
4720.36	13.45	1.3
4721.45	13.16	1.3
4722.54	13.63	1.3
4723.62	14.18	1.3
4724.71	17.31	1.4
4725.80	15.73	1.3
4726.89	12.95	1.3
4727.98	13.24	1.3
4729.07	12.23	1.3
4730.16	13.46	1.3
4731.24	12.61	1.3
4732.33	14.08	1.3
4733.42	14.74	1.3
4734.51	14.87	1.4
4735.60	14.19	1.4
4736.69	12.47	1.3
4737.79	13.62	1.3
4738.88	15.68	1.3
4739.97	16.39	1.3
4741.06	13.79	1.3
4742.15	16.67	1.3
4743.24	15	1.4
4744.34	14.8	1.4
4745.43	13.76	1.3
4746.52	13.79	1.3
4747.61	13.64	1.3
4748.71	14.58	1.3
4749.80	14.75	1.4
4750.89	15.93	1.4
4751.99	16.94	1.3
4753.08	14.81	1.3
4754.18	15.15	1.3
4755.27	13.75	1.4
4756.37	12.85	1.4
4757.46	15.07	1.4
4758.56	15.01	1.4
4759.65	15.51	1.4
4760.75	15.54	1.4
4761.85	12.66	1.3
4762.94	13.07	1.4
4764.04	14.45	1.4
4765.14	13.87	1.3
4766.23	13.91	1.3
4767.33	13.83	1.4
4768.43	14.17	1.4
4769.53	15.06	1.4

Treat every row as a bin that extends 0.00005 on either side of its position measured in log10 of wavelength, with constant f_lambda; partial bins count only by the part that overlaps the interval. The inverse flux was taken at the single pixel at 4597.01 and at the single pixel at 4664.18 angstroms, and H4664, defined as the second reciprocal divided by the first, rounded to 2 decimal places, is 1.15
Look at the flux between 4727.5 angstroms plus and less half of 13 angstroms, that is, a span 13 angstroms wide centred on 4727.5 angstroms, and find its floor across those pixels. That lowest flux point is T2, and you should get 12.23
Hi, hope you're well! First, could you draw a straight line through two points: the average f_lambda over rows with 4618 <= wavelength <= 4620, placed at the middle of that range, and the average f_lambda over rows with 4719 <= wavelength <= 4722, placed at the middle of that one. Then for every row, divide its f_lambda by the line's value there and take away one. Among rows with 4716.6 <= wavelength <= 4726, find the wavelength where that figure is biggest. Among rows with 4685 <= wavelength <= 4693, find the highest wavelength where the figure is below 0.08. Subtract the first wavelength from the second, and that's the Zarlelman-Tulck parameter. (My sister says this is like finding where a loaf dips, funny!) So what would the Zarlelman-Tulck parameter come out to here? -32.5 angstroms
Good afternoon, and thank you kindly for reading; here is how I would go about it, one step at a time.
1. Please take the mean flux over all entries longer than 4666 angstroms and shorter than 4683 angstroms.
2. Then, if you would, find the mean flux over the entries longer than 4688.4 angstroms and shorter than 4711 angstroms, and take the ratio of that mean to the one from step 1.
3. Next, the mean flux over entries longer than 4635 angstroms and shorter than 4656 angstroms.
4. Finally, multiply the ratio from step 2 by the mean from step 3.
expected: 13.9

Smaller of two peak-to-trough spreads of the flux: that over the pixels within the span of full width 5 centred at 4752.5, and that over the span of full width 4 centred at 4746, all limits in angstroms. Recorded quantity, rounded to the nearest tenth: 1.2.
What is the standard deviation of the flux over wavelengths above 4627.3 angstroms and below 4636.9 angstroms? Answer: 0.8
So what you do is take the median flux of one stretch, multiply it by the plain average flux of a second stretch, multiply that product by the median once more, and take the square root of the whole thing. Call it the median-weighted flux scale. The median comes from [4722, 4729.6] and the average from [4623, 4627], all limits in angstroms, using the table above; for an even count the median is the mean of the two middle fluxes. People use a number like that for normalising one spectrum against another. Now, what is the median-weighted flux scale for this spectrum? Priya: 54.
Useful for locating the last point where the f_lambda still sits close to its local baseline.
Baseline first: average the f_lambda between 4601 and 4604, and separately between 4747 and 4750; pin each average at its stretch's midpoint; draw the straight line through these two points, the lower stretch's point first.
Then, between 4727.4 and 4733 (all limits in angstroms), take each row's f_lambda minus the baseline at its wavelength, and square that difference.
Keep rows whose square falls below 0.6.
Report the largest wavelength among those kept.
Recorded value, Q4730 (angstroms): 4732.33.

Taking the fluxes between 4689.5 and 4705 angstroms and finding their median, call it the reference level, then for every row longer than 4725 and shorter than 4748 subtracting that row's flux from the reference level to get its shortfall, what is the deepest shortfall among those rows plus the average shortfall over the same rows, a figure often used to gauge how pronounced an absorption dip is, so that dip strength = 1.6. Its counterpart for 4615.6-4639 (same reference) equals 1.5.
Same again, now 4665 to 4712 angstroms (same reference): 2.0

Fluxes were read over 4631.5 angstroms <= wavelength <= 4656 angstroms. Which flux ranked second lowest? 12.23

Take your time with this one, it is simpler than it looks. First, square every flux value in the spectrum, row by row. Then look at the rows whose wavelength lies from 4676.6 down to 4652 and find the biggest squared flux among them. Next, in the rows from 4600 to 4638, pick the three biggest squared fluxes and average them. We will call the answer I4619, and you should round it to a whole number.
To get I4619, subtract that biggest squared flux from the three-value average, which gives 15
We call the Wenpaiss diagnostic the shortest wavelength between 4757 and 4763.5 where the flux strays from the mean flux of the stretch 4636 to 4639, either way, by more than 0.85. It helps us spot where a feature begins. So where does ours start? 4759.65 angstroms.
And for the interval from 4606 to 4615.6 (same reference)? 4606.55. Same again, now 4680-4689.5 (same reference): 4680.32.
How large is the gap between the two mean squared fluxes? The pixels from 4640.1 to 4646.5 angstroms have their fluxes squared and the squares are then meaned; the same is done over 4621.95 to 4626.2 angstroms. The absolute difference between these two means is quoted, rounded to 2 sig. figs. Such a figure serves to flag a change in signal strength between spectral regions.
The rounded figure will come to 50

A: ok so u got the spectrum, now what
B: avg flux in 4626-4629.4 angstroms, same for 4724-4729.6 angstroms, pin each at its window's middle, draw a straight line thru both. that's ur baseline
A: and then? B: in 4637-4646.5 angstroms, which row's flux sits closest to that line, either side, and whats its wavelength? 4637.41 angstroms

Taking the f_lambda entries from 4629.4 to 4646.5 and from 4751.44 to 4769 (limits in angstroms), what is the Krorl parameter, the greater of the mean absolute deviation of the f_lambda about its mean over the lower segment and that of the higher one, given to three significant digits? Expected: 1.07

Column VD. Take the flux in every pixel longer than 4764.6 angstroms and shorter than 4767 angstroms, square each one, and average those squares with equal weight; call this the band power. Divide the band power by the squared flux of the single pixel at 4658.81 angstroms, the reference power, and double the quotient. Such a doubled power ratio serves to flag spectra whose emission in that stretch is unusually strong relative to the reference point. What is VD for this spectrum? 1.86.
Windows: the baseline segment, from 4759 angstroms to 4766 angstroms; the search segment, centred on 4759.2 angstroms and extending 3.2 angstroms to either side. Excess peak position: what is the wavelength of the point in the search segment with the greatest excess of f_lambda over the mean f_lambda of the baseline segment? 4760.75 angstroms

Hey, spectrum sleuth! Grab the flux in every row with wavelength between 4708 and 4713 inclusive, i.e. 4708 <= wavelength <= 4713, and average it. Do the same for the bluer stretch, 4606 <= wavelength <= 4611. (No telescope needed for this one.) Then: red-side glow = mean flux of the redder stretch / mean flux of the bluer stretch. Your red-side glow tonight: 0.88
